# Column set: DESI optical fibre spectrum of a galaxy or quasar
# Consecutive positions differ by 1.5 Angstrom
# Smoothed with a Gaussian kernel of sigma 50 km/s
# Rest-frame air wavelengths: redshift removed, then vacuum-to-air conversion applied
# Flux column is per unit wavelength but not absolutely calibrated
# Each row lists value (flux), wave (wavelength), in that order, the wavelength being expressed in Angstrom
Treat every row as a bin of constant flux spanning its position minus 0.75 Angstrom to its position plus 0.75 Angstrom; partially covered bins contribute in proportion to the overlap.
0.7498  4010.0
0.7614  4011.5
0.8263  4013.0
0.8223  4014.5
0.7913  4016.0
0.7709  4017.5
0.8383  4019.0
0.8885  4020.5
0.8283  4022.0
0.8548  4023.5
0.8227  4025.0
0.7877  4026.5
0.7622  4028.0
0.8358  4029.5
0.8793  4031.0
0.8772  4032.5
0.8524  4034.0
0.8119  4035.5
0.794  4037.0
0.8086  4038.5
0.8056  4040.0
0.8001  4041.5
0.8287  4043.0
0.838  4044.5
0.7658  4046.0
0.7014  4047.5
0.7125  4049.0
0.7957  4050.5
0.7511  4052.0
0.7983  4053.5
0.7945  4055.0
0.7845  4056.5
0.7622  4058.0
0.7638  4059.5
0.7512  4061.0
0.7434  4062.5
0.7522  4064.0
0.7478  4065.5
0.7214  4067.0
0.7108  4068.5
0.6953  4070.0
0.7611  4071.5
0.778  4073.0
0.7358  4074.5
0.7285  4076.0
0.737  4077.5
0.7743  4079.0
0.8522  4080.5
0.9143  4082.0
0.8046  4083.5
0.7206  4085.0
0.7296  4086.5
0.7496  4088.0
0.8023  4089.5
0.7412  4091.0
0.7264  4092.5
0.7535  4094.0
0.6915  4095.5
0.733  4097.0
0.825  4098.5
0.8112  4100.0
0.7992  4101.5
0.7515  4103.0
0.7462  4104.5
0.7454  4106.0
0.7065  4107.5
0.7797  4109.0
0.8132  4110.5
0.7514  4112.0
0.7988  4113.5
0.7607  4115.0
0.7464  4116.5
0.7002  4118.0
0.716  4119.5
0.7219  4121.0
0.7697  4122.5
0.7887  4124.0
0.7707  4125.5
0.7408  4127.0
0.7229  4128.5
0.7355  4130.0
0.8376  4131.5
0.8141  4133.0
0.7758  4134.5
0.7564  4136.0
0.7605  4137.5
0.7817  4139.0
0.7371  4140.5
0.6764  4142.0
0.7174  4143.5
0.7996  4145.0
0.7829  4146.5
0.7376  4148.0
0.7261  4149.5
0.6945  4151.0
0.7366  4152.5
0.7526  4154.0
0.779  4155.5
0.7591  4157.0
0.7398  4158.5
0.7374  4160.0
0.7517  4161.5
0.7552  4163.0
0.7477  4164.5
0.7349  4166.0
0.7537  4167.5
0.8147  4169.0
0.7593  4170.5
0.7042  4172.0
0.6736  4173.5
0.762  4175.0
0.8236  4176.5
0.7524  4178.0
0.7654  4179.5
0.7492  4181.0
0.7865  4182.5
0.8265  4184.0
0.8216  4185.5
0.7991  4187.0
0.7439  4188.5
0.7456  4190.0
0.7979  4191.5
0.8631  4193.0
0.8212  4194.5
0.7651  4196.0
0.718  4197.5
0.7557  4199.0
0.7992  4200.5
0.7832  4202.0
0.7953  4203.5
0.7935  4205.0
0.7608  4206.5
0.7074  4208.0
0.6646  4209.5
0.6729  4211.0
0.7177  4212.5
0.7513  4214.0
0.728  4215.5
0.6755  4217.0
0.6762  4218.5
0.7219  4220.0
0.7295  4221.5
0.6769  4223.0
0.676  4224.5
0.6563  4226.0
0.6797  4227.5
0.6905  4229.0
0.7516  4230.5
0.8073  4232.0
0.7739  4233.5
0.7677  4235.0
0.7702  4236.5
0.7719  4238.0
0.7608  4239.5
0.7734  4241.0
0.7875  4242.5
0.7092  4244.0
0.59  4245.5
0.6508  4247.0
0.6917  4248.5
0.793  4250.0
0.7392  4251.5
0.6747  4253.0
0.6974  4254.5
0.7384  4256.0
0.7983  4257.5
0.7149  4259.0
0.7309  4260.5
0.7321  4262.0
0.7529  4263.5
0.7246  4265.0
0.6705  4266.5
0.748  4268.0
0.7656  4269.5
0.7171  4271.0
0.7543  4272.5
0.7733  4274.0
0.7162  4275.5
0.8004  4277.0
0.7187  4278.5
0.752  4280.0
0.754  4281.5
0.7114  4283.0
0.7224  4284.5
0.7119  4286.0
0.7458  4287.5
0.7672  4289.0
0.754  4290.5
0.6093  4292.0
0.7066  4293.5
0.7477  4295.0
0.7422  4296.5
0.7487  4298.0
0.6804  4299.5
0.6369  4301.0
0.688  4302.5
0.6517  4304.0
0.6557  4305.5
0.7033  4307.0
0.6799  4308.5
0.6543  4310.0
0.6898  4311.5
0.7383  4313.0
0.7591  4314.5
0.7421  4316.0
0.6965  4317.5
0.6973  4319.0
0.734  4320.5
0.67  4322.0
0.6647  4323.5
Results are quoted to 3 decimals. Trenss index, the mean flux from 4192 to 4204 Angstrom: 0.788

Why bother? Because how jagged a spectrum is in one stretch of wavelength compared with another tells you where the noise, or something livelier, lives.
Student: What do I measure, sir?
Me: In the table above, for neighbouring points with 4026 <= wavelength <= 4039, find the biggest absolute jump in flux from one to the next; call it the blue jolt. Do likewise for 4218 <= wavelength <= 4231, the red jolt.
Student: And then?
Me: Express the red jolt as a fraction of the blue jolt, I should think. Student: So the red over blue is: 0.83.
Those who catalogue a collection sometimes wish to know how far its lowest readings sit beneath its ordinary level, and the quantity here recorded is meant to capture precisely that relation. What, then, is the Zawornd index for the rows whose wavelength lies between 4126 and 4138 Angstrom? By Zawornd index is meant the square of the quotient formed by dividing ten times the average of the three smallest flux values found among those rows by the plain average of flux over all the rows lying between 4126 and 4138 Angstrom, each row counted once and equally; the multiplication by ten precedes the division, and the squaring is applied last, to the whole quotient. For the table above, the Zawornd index 91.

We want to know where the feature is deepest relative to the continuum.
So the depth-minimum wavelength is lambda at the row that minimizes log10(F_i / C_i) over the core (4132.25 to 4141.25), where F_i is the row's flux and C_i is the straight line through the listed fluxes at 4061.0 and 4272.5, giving 4140.5 Angstrom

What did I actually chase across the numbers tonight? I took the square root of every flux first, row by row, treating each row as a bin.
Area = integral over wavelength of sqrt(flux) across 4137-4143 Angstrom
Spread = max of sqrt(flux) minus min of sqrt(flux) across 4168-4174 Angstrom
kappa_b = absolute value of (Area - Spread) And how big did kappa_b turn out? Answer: 5.07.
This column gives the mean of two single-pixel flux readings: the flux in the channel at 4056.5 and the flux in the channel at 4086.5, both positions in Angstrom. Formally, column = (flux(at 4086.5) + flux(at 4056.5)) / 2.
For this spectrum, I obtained 0.757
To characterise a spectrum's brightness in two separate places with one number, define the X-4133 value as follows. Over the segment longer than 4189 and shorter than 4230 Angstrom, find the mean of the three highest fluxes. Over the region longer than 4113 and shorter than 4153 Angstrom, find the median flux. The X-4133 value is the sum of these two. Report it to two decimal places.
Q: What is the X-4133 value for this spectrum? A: 1.57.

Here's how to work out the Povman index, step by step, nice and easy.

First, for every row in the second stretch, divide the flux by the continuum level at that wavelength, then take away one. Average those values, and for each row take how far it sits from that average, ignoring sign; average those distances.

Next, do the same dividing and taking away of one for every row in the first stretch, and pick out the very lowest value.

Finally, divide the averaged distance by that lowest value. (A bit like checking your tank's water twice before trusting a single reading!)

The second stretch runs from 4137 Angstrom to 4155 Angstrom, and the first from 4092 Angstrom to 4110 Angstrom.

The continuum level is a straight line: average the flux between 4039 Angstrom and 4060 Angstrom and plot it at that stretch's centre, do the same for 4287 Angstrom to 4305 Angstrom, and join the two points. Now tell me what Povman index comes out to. -0.38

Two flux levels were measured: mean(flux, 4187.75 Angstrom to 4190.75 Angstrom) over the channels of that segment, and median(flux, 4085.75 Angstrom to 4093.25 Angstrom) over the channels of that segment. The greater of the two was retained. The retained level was 0.745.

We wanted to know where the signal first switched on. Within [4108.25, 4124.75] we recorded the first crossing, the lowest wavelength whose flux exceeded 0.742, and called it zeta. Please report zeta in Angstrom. 4109.0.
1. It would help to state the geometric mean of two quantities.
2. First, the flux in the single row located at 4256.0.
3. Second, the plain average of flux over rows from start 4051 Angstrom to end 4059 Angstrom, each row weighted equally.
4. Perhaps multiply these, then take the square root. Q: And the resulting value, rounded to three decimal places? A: 0.758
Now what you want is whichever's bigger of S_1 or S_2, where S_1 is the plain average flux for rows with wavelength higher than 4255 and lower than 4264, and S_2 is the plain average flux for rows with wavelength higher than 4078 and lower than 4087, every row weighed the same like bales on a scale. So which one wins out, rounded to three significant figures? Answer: 0.799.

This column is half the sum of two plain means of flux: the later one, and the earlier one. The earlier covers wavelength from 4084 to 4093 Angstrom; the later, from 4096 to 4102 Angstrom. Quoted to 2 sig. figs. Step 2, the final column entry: 0.77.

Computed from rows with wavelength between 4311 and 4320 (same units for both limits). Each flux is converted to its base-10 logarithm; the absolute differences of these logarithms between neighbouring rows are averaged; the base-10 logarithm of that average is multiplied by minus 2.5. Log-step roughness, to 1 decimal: 4.5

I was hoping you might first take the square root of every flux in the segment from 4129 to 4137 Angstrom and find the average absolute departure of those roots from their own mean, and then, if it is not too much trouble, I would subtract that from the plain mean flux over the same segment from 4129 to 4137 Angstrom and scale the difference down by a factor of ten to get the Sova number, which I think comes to 0.076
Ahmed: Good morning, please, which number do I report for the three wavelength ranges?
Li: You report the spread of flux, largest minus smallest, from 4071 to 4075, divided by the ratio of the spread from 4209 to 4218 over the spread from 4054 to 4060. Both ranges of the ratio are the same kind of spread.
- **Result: 0.016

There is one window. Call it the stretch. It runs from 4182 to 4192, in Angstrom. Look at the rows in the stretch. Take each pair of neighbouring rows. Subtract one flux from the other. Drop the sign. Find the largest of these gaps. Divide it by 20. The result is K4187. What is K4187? 0.0028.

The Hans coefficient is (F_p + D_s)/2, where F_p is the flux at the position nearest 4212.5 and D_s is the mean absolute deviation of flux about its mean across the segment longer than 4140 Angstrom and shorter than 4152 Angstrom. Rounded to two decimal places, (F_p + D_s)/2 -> 0.37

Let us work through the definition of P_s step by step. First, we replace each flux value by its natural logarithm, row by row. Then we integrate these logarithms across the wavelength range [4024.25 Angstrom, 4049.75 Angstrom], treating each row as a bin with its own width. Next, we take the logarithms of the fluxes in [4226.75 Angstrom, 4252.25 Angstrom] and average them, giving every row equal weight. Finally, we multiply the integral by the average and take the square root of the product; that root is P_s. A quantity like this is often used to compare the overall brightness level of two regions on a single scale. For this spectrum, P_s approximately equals 1.32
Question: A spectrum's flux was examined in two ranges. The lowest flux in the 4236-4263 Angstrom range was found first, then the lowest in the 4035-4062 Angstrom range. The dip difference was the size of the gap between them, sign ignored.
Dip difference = 0.11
